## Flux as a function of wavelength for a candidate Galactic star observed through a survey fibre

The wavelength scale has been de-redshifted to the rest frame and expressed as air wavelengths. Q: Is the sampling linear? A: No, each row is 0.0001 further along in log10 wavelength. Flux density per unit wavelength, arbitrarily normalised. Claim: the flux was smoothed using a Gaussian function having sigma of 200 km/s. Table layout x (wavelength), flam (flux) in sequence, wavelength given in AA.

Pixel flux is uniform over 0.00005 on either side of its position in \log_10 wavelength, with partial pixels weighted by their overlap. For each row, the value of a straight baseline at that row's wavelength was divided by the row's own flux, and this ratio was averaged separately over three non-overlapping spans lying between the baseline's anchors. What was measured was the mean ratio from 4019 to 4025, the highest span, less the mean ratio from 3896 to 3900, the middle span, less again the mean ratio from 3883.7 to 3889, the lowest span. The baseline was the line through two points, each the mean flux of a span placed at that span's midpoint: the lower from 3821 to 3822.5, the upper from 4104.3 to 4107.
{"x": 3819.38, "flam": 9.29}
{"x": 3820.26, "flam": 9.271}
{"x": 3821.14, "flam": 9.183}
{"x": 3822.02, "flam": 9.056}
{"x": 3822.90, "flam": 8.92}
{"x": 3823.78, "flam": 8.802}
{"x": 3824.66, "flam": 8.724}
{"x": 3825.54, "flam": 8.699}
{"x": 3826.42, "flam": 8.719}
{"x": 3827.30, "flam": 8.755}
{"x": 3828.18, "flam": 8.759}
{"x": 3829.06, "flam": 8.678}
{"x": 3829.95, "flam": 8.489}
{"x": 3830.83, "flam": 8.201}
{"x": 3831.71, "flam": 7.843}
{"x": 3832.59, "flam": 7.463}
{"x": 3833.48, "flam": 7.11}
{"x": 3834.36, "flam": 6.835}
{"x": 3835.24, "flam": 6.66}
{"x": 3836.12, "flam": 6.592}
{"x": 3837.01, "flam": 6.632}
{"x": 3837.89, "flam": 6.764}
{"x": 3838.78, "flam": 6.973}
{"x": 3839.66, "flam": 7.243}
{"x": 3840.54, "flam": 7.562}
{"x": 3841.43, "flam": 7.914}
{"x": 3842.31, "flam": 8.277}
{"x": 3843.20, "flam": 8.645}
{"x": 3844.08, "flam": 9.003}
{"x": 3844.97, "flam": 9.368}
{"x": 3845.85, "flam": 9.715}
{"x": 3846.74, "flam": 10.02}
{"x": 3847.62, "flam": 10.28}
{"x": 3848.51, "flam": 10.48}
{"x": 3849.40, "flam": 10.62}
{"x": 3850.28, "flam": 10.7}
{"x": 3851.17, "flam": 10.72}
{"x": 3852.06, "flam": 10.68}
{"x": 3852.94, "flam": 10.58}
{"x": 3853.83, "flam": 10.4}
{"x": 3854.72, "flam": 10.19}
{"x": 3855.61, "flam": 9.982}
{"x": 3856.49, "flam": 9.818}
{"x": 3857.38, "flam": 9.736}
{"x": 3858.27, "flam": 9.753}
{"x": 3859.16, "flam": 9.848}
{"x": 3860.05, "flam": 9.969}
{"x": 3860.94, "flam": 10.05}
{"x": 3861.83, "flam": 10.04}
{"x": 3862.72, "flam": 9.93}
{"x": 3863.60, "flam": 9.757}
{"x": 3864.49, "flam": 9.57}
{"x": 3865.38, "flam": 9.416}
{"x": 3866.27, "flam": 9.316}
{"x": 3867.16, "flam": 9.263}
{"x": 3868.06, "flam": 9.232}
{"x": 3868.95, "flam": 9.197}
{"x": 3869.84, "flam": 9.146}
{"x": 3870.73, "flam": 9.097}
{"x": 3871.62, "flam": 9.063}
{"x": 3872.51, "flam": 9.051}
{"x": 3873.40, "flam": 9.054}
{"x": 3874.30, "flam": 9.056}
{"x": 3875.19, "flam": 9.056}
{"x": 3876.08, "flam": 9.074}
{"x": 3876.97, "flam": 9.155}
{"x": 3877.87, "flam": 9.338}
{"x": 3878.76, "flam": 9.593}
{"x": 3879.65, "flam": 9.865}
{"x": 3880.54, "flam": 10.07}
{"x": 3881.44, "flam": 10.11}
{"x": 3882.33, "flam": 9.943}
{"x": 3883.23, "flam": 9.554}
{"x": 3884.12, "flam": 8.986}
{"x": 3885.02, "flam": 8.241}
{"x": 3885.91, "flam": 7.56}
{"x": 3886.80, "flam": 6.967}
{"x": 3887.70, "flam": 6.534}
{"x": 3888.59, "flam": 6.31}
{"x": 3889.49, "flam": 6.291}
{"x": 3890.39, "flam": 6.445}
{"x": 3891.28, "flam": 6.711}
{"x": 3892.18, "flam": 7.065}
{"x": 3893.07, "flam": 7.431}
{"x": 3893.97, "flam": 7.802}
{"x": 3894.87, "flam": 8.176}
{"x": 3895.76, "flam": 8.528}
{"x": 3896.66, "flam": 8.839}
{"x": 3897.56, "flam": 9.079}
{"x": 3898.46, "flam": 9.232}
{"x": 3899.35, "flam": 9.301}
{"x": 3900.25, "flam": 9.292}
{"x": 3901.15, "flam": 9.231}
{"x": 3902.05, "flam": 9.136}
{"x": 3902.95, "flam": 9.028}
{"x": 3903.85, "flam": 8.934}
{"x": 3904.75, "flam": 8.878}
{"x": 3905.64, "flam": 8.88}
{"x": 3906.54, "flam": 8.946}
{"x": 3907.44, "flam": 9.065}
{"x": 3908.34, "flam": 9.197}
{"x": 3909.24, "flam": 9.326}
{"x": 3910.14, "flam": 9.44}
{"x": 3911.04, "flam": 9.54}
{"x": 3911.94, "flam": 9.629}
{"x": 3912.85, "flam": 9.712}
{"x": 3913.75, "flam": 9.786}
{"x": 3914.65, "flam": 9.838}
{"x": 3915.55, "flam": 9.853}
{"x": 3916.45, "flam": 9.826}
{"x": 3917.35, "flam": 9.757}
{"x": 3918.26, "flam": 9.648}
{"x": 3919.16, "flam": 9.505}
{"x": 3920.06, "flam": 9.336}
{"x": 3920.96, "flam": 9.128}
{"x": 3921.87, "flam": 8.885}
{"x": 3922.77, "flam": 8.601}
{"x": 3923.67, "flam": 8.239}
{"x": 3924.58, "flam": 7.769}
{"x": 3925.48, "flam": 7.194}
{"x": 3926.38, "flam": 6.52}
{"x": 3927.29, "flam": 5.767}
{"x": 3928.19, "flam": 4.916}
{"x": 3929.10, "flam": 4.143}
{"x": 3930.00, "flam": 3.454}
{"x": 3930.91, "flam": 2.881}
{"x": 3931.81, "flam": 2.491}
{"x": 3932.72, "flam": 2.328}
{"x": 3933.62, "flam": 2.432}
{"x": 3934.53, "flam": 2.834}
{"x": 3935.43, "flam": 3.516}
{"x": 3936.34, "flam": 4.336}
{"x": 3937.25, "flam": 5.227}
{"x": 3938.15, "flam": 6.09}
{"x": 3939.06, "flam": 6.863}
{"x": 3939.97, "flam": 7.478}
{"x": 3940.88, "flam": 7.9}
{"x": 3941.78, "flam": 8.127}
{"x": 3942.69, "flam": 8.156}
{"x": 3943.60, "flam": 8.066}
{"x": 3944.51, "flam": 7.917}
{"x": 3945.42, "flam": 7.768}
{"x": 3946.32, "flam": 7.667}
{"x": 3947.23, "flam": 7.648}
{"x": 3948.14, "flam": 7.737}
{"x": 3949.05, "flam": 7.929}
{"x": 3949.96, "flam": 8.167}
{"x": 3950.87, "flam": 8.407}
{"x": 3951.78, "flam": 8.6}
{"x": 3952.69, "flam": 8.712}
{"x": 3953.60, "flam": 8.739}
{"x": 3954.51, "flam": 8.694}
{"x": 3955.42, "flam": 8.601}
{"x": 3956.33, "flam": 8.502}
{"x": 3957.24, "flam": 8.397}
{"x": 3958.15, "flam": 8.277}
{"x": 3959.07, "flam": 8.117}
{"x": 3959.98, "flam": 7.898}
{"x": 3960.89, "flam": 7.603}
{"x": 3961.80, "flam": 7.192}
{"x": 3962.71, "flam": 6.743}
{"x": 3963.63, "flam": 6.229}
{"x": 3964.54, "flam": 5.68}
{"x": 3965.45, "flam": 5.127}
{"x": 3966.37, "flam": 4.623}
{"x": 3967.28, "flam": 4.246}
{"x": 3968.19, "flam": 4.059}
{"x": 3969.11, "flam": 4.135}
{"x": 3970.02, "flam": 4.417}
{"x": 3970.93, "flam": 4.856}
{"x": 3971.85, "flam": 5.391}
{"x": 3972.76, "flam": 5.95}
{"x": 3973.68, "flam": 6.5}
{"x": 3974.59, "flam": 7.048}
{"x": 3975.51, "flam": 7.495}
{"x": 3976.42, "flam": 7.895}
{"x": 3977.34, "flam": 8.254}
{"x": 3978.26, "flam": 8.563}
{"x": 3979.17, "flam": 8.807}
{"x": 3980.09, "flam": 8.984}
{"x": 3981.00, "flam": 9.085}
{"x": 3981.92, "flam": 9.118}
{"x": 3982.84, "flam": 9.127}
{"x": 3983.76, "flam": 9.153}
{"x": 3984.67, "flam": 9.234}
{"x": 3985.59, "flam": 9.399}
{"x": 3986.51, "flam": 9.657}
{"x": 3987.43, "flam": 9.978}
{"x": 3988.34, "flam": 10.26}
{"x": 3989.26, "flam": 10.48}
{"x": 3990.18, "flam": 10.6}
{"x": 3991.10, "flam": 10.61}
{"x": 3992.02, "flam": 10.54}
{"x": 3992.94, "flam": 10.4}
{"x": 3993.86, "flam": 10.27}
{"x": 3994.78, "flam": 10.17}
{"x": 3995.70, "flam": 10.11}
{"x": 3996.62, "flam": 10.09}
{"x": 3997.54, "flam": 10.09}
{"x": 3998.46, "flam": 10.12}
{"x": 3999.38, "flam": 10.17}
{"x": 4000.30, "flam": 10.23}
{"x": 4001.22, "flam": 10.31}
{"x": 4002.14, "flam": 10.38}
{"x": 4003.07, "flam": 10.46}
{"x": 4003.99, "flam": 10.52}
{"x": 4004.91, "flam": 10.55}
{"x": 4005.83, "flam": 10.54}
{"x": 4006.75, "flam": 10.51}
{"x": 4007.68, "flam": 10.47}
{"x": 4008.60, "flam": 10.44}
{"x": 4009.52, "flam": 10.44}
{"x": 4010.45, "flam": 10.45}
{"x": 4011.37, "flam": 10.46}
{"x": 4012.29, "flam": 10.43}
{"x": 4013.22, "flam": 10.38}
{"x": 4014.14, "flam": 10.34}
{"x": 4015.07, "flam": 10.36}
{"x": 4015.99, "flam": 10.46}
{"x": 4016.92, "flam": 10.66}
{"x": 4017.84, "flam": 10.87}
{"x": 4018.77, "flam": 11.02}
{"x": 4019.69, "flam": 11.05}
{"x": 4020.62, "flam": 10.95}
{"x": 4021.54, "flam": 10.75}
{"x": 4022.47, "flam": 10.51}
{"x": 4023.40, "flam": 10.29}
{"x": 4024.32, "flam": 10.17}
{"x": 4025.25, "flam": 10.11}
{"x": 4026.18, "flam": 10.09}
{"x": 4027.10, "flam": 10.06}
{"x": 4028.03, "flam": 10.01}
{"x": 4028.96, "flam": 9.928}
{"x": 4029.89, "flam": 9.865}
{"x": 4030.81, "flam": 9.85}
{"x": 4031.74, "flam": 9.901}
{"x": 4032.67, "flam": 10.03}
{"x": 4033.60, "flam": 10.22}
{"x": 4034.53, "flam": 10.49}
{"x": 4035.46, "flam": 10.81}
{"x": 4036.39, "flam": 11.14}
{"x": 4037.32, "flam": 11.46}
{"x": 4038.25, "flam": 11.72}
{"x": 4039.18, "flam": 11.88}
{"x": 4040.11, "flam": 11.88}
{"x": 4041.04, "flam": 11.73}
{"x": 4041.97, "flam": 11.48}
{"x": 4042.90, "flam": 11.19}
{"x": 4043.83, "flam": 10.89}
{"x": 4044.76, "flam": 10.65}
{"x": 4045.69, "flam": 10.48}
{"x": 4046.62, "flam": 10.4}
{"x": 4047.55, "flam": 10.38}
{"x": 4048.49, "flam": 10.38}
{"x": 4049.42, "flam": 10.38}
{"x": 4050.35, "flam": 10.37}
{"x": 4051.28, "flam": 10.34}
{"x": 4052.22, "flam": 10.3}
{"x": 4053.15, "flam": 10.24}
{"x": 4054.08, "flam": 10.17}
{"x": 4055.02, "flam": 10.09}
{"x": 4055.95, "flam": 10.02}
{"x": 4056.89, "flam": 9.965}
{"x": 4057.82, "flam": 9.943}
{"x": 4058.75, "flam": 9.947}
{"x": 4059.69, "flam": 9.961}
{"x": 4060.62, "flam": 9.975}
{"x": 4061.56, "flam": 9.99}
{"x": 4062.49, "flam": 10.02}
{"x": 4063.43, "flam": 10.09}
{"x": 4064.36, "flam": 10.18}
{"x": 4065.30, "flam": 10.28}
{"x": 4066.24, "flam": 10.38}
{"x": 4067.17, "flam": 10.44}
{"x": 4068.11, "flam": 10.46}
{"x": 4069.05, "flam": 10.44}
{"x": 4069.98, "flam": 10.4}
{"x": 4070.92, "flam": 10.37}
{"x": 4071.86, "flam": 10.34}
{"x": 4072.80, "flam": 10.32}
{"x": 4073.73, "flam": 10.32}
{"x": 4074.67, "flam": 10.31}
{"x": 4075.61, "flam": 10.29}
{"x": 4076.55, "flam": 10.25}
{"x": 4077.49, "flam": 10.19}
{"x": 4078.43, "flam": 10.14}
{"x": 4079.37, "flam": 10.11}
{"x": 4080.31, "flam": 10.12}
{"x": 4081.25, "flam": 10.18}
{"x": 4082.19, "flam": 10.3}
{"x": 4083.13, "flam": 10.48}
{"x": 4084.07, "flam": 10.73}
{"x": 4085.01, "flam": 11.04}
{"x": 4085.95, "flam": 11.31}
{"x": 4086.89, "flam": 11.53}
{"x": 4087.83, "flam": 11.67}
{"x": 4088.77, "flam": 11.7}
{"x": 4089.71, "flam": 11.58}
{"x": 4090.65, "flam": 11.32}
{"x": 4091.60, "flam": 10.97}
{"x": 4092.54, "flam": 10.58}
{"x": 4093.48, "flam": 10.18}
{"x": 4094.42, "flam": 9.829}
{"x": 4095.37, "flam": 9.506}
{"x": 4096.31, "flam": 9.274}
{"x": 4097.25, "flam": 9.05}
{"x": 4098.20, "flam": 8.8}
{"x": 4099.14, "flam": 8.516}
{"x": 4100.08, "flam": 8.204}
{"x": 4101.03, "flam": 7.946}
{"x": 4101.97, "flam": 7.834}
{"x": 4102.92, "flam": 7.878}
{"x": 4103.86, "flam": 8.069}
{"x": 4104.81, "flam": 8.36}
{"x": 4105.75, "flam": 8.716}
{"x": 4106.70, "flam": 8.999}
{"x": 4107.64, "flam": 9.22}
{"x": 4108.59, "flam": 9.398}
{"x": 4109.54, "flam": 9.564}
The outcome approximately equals -1.39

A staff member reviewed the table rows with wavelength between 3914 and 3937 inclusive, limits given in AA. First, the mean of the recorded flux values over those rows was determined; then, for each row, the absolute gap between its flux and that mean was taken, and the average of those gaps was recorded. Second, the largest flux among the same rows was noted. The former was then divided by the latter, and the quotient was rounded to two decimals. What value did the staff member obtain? 0.27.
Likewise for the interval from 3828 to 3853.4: 0.12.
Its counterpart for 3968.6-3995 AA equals 0.15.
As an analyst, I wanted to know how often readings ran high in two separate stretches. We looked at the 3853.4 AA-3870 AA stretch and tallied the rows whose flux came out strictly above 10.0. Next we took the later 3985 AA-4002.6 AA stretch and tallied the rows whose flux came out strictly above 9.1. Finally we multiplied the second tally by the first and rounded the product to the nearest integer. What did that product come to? 76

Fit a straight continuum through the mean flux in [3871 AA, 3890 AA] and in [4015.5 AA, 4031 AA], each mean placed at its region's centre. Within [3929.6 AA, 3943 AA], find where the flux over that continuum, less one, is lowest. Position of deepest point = 3932.72 AA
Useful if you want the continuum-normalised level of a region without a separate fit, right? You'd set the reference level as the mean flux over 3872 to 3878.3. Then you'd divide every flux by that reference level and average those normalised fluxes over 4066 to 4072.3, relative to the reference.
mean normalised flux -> 1.1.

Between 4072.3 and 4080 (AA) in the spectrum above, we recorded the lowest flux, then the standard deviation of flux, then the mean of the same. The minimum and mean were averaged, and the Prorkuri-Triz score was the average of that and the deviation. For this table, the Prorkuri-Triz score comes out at 5.1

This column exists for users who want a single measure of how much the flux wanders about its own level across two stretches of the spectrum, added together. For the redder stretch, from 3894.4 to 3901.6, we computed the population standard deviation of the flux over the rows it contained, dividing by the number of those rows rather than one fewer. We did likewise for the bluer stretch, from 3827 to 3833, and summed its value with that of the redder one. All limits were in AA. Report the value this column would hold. 0.85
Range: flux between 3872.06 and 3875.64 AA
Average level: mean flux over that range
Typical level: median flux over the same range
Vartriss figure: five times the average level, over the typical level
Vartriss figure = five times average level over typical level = 5.00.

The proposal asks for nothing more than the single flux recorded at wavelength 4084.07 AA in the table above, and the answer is 10.73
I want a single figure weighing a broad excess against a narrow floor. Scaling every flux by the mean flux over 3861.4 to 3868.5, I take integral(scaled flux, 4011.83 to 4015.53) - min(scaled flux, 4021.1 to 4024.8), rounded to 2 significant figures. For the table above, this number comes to 2.9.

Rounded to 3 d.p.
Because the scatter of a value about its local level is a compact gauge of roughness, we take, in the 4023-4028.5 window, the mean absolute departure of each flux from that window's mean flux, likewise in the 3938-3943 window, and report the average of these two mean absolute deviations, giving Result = 0.356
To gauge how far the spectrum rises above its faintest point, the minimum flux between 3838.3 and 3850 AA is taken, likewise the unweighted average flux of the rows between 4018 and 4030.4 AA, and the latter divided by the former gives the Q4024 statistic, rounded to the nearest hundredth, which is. 1.49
